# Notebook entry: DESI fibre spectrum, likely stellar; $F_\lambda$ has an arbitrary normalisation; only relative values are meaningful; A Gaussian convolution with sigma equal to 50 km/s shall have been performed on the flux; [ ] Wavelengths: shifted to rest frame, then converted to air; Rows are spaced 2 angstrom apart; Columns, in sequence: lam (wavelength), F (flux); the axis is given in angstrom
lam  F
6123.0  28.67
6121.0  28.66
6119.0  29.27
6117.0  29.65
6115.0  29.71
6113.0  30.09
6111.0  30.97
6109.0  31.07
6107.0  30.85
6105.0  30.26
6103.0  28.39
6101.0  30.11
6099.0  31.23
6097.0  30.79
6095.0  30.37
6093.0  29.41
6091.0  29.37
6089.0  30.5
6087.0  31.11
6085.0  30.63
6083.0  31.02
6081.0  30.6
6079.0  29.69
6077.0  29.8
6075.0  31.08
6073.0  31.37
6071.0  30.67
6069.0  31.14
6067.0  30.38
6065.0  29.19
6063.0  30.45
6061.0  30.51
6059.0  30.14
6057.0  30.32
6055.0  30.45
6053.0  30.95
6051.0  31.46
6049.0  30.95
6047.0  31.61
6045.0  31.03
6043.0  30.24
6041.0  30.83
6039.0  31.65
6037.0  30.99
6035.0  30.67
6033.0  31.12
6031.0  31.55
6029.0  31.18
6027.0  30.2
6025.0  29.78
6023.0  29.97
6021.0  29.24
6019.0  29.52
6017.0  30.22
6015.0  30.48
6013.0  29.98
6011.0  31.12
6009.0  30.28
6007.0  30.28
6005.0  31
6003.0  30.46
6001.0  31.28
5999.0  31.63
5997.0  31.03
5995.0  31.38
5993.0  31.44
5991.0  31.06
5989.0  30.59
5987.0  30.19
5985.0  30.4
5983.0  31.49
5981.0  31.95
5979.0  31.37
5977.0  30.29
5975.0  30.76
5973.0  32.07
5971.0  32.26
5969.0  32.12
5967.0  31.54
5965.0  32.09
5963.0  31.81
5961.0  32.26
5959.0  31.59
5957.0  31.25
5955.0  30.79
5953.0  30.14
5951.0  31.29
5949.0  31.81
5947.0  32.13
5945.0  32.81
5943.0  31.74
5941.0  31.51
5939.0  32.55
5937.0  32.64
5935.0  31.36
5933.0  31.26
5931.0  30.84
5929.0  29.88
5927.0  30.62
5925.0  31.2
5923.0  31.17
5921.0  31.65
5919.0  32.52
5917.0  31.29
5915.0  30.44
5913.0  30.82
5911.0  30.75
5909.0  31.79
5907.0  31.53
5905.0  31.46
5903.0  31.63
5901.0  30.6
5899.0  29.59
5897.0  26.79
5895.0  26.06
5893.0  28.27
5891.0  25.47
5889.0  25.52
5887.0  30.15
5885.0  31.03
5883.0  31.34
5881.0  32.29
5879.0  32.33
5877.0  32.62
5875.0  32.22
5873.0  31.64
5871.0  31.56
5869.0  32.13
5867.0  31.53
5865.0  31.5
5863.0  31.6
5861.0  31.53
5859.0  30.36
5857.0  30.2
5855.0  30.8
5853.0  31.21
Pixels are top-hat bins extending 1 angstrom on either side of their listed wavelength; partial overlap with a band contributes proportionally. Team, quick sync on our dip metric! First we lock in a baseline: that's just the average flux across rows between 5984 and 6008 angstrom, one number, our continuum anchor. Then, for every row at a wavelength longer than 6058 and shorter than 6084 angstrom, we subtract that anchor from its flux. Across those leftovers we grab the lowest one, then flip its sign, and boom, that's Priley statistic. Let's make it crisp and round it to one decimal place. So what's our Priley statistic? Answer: 1.7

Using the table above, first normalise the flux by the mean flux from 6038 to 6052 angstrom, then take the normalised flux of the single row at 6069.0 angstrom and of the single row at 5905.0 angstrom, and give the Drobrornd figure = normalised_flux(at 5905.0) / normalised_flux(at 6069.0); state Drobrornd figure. 1.01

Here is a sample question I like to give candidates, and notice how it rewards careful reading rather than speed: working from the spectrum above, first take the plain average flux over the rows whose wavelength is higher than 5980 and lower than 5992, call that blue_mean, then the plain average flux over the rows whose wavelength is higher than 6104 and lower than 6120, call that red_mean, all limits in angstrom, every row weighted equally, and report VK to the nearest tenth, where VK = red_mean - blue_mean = -0.7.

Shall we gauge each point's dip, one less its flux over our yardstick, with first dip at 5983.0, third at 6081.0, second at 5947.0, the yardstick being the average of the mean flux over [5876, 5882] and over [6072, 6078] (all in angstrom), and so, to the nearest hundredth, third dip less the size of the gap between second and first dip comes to 0.01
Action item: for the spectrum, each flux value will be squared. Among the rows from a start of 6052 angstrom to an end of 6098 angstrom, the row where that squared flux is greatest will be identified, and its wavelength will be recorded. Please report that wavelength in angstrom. 6073.0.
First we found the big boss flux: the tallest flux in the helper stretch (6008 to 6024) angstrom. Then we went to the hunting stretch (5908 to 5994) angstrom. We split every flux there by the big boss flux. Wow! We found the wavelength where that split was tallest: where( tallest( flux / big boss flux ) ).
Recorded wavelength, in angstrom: 5945.0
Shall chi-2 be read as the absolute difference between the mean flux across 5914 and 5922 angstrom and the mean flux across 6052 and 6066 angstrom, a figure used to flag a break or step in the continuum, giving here 1.2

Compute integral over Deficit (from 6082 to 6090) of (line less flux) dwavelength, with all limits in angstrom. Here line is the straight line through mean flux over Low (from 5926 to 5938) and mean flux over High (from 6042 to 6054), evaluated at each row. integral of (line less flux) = 1.6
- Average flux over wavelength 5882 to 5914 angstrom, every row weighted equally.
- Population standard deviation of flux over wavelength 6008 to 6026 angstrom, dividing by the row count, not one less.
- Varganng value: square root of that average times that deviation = 3.9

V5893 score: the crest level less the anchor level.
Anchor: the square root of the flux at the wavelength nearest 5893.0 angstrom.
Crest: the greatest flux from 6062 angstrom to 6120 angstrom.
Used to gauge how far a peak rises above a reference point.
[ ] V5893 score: 26.1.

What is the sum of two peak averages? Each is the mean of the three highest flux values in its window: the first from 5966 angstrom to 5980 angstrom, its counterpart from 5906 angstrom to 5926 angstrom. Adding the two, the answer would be 64.1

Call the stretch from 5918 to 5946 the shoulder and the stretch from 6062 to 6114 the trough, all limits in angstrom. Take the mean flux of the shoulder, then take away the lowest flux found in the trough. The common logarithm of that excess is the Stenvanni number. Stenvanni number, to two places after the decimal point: 0.50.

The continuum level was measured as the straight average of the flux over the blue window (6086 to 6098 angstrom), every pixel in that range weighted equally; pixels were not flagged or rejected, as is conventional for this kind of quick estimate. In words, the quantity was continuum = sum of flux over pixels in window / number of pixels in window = 30.3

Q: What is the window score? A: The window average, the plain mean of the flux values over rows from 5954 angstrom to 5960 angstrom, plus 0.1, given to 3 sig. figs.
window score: 31.3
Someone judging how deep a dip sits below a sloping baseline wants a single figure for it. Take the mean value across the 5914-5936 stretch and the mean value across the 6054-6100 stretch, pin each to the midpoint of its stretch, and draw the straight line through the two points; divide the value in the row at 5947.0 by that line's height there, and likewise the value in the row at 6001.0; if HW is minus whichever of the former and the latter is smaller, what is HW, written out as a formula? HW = -1.02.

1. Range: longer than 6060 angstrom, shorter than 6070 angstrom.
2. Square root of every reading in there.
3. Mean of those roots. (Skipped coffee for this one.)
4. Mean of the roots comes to 5.51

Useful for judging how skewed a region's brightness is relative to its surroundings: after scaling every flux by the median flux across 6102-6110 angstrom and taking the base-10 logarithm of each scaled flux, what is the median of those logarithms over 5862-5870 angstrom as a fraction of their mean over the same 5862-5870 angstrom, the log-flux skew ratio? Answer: 0.89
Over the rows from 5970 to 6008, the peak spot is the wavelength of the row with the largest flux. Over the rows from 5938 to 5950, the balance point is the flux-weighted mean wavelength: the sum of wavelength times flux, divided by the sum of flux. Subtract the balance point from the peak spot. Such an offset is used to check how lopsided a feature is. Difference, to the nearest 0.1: 27.0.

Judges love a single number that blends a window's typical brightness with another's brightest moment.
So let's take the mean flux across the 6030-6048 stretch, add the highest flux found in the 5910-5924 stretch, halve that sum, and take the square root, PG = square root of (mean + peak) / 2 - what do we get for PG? 5.639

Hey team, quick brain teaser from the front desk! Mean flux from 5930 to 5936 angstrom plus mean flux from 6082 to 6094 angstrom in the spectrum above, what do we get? 61.5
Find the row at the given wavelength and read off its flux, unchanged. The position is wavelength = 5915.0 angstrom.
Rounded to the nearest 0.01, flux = 30.44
